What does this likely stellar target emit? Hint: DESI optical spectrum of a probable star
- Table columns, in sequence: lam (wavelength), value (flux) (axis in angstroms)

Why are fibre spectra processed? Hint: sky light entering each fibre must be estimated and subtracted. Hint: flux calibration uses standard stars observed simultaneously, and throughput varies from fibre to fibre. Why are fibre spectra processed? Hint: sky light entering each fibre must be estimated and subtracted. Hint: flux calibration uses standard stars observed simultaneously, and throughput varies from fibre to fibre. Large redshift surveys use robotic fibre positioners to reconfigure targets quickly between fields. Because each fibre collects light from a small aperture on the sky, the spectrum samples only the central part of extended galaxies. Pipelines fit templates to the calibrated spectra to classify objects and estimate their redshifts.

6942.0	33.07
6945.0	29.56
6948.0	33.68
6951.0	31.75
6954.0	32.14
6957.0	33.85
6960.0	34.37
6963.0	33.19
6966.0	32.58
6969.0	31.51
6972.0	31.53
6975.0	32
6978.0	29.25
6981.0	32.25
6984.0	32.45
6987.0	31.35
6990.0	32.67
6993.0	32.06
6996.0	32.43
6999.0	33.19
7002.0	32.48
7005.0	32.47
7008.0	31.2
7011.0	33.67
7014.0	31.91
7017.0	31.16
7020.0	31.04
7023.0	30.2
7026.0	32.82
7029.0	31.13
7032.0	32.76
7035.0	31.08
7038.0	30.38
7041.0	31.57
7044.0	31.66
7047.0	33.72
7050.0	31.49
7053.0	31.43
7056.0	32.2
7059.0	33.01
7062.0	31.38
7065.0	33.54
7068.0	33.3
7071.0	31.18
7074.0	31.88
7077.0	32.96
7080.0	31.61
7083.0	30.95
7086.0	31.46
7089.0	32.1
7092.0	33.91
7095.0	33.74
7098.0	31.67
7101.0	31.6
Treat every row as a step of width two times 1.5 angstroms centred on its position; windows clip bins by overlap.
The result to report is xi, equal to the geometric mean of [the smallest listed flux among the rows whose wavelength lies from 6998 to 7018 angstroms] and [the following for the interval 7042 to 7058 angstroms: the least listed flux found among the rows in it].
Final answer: 31.29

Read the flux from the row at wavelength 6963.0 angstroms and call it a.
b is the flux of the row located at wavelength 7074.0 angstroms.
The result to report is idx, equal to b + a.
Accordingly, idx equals 65.1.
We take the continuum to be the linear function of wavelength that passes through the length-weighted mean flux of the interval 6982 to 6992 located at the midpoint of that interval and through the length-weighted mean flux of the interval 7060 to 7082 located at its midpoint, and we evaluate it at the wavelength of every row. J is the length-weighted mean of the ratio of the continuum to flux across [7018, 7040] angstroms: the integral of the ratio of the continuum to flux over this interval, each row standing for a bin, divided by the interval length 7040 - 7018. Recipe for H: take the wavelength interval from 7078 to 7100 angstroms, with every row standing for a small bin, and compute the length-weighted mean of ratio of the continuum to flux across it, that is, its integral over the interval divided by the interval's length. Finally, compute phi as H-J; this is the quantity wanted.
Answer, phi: -0.03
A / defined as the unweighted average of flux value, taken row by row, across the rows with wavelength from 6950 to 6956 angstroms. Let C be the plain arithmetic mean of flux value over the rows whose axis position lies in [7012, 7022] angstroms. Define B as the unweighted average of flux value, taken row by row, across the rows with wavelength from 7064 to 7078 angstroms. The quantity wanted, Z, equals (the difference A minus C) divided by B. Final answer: 0.018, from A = 31.9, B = 32.6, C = 31.4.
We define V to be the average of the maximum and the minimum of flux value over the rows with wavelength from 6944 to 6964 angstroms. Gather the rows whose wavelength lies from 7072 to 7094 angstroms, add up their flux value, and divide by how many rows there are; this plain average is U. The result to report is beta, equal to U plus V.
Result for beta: 64.1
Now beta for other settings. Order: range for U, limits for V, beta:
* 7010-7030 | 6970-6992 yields 62.7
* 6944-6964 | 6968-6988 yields 63.5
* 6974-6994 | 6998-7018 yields 64.1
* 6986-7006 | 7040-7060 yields 65.0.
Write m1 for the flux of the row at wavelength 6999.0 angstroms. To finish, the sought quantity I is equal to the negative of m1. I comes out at -33.2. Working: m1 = 33.19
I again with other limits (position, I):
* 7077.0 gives -33.0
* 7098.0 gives -31.7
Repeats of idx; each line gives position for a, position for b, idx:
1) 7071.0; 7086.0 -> 62.6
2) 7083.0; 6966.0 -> 63.5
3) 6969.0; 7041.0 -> 63.1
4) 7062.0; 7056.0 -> 63.6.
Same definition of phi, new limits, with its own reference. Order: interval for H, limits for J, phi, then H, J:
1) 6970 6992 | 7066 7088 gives 0.01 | 1.02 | 1.01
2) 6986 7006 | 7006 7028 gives -0.02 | 0.99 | 1.02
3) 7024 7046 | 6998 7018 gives 0.02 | 1.02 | 1.00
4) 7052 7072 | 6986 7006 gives 0.00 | 1.00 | 0.99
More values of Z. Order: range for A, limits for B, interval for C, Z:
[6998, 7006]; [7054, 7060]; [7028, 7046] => 0.039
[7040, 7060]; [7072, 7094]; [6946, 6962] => -0.031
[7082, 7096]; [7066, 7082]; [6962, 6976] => 0.008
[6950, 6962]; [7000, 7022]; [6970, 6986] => 0.048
